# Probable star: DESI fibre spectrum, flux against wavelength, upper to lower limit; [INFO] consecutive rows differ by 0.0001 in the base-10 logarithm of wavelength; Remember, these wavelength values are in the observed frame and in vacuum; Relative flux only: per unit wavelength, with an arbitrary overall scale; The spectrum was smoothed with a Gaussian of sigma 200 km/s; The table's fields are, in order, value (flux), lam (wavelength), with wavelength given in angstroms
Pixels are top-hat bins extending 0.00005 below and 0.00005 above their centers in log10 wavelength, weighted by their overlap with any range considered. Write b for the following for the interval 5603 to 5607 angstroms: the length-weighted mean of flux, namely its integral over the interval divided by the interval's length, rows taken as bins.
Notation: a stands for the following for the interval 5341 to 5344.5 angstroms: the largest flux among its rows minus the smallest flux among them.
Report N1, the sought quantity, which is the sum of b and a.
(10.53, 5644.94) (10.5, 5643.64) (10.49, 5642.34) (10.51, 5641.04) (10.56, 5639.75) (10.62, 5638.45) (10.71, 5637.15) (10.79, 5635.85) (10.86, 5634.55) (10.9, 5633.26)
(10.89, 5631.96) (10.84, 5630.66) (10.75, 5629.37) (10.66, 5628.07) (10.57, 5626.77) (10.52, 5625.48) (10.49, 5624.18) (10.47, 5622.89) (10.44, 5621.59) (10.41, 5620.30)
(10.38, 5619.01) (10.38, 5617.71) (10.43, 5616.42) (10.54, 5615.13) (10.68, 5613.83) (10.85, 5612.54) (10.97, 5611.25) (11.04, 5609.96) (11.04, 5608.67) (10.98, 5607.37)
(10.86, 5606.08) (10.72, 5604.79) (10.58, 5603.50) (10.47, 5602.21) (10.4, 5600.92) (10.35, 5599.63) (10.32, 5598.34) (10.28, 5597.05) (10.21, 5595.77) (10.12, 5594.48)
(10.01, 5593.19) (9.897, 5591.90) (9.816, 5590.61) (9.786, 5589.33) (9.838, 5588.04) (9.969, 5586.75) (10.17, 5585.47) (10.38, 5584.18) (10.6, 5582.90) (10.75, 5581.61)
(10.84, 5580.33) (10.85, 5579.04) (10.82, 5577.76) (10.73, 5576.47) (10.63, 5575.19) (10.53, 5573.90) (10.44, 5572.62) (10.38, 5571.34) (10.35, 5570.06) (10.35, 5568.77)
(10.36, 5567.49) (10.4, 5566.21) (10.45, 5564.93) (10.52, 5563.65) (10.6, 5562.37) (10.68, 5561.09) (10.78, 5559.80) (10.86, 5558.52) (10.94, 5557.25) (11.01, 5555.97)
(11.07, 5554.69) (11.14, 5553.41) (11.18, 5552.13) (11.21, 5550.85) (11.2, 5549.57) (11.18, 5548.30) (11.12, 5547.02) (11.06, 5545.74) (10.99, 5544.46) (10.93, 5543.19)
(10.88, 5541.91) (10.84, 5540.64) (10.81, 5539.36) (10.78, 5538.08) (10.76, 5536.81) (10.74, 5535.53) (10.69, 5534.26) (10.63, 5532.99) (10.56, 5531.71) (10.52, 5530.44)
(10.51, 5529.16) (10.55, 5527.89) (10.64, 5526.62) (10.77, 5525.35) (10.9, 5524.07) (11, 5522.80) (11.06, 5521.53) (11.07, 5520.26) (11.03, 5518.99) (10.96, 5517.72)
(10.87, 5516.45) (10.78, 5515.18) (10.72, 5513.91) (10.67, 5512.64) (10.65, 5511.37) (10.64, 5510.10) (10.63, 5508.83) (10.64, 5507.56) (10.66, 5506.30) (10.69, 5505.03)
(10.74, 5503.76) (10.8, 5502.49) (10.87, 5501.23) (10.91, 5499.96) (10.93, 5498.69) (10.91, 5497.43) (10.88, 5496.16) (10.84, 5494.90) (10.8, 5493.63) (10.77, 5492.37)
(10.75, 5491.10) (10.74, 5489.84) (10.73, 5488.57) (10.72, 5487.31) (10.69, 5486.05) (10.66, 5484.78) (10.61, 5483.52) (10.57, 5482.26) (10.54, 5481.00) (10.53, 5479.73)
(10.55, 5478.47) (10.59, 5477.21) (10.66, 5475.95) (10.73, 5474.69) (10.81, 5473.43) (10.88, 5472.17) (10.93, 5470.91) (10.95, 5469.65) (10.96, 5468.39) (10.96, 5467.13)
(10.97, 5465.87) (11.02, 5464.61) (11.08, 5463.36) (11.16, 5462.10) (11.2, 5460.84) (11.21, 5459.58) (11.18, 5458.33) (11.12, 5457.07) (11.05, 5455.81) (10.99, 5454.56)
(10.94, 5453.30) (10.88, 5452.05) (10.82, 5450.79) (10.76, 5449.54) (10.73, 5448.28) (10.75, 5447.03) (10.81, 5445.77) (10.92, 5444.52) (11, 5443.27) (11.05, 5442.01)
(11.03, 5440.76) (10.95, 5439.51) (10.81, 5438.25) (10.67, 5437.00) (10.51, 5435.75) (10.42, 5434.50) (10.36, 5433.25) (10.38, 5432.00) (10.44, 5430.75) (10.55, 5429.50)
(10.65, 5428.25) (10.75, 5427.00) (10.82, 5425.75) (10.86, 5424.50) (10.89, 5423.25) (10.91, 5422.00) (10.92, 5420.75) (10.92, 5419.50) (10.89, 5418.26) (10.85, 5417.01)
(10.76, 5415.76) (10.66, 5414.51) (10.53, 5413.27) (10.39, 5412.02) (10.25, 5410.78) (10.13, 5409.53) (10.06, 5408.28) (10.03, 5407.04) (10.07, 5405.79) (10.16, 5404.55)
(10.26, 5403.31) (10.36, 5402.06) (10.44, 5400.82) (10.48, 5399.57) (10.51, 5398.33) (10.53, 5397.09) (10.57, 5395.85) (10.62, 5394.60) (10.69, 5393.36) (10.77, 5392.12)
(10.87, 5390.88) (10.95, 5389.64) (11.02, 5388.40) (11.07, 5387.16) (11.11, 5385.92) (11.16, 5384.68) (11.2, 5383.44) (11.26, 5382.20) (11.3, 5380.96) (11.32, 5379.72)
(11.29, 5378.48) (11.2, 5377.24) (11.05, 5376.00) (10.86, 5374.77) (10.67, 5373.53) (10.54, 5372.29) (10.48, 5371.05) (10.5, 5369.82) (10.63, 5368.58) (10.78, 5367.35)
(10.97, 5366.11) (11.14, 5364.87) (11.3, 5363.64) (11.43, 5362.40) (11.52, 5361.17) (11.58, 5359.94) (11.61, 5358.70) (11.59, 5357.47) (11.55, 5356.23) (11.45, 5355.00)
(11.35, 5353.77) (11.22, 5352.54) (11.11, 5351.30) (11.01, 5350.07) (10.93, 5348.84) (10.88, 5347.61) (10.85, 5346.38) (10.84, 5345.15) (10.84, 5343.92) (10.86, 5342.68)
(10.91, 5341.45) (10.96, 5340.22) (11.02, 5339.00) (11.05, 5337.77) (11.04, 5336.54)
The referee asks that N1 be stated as 10.8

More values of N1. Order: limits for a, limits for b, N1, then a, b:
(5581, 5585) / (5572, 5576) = 10.9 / 0.37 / 10.5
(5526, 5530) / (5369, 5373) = 10.6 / 0.13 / 10.5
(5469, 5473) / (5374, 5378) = 11.1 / 0.07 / 11.0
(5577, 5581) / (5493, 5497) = 10.9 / 0.03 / 10.8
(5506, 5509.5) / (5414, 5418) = 10.8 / 0.03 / 10.7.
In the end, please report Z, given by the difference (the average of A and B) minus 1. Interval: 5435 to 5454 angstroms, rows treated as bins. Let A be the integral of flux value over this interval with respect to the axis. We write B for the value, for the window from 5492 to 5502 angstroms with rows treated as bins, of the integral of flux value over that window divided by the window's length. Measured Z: 107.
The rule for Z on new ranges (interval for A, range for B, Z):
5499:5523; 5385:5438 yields 134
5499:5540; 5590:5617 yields 225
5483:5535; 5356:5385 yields 284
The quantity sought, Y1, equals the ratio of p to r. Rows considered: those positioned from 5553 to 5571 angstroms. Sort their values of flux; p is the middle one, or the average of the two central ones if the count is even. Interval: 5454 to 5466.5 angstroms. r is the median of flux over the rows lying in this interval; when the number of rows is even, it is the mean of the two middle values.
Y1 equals 0.96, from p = 10.6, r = 11.1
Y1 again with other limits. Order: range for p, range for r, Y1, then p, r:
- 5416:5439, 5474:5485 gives 1.02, 10.8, 10.6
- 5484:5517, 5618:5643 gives 1.02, 10.7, 10.6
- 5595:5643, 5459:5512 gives 0.98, 10.6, 10.8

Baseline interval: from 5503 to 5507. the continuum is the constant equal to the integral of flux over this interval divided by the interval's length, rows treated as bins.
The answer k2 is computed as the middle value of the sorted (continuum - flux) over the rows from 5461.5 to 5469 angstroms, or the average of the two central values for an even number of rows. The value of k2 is -0.3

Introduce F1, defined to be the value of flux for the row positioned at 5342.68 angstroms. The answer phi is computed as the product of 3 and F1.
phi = 32.6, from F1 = 10.86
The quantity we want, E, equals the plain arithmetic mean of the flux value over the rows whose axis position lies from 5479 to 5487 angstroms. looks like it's 10.6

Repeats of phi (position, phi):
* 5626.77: 31.7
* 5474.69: 32.2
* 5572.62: 31.3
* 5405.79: 30.2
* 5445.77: 32.4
